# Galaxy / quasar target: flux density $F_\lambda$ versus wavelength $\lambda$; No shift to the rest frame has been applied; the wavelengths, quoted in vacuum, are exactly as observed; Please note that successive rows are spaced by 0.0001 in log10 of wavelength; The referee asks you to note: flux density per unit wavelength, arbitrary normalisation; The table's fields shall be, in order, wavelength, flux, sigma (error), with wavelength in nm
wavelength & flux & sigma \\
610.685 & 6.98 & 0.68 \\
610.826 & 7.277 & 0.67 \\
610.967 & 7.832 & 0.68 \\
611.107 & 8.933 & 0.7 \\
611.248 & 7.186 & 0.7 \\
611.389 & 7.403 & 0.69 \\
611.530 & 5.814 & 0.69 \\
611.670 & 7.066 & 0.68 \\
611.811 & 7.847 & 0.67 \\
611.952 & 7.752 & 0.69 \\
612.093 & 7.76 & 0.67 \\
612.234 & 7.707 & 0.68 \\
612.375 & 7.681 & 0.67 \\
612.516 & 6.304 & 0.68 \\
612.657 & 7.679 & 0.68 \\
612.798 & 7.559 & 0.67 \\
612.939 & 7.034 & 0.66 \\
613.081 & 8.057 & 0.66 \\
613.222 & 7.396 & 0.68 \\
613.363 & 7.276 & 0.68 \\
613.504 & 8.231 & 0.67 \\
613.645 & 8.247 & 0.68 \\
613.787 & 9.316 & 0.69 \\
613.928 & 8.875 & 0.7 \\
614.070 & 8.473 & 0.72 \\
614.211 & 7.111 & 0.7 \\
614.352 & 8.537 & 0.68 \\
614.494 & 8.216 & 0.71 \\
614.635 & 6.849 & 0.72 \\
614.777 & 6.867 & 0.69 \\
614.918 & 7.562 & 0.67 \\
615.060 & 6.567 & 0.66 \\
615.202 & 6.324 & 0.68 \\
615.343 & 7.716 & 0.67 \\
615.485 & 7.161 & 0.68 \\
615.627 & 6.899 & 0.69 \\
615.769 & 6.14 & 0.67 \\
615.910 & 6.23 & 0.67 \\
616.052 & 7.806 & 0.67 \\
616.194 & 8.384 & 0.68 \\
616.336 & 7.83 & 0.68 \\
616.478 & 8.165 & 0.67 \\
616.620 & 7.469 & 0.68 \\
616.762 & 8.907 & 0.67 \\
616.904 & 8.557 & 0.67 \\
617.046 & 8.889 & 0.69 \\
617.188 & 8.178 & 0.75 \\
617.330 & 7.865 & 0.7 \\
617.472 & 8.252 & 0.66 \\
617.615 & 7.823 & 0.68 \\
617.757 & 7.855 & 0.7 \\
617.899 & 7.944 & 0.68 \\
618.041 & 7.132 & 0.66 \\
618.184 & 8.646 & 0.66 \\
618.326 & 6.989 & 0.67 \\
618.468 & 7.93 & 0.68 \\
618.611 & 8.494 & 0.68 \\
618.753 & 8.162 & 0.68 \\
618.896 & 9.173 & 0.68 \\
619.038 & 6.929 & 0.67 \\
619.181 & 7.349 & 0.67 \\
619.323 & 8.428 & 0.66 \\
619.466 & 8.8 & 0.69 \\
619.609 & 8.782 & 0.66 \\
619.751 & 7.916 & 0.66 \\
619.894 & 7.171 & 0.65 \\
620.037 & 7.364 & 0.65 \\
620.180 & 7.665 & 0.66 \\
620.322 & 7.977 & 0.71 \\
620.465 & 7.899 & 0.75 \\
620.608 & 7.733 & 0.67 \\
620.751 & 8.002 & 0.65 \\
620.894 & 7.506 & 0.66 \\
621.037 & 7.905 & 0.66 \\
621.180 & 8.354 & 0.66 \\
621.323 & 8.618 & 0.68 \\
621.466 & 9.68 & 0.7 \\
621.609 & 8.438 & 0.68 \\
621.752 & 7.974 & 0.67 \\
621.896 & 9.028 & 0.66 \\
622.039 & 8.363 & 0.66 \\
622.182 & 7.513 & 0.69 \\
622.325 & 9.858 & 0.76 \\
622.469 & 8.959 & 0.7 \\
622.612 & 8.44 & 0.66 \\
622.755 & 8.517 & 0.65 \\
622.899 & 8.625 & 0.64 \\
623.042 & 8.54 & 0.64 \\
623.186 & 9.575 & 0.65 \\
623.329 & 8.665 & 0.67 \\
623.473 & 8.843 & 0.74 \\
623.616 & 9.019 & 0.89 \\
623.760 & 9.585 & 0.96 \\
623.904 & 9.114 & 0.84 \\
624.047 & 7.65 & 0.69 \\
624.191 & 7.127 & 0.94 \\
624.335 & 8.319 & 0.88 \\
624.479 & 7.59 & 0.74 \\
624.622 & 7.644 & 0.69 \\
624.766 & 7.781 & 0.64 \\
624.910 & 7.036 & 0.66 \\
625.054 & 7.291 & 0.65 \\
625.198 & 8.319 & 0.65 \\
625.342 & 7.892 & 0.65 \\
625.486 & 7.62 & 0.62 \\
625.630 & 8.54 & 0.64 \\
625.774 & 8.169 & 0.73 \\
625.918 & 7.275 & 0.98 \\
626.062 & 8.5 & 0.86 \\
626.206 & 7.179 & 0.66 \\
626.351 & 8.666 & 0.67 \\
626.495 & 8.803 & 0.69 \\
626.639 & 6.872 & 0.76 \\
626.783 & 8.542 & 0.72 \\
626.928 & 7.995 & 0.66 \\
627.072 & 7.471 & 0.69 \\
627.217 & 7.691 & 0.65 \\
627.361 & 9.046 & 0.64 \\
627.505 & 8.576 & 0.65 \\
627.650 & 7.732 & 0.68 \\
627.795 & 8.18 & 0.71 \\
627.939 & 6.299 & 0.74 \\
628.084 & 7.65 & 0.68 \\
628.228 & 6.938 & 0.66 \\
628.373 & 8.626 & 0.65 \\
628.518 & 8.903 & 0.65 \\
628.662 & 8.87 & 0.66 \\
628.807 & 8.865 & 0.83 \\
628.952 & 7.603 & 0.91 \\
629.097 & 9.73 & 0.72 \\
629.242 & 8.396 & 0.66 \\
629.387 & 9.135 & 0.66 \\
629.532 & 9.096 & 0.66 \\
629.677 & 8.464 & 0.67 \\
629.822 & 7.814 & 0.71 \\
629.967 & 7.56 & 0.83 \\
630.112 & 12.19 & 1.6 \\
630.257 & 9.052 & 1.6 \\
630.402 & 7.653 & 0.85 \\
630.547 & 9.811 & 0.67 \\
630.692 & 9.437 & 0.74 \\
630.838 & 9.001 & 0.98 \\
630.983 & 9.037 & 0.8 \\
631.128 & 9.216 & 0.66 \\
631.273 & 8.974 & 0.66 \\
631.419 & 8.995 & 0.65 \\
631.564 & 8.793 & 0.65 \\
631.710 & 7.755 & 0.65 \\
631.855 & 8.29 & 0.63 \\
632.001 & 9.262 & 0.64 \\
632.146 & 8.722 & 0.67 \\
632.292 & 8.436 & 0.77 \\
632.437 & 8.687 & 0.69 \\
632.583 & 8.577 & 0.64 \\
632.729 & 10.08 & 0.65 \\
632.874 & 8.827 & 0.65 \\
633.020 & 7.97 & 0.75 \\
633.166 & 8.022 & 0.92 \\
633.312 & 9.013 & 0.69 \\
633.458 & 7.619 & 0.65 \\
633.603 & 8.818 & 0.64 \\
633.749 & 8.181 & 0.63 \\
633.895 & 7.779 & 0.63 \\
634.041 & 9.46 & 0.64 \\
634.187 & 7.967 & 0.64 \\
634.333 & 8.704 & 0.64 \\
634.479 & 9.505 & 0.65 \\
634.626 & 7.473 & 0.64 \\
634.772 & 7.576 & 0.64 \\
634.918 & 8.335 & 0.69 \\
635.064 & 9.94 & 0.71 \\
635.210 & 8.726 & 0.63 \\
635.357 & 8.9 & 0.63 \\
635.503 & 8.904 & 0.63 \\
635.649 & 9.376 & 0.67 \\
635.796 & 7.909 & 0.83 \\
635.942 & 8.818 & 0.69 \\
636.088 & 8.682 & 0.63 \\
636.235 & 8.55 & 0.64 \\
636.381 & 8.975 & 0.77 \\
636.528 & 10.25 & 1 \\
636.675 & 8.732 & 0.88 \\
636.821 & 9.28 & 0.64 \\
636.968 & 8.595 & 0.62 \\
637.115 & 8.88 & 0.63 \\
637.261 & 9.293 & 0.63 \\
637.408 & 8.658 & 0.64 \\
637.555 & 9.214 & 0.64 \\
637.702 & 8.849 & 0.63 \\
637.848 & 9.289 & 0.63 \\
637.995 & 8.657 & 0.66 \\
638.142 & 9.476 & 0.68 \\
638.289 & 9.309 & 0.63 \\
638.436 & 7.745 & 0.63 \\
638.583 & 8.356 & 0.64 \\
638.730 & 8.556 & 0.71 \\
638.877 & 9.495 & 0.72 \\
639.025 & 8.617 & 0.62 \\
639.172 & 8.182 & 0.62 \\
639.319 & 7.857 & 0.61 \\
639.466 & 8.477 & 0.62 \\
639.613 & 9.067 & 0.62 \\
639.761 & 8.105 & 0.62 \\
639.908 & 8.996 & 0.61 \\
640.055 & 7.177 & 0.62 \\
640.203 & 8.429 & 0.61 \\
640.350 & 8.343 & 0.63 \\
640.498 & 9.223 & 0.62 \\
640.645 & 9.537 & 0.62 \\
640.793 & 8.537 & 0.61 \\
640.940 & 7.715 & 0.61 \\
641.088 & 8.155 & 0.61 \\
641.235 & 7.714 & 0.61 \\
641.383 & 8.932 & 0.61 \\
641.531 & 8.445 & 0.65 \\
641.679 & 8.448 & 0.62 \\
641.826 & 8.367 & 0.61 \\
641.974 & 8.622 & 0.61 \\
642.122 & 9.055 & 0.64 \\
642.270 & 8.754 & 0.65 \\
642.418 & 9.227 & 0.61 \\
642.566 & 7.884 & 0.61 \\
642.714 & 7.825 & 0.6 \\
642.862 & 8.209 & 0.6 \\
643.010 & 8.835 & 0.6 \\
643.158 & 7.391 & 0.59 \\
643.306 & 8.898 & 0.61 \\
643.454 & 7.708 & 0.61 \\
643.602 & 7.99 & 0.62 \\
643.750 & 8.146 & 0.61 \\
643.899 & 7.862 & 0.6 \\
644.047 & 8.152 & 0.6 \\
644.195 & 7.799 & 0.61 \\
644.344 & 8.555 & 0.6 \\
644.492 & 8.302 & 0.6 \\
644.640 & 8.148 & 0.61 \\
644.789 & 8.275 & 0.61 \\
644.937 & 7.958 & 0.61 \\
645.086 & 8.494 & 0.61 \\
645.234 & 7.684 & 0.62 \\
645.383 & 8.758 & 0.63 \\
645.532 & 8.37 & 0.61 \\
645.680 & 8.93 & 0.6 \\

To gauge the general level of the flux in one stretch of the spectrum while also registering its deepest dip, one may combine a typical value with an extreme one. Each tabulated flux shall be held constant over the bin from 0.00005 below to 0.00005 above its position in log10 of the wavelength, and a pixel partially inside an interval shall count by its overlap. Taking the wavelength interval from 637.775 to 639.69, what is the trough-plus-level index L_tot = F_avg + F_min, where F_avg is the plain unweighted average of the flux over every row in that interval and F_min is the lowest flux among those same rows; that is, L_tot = 16.4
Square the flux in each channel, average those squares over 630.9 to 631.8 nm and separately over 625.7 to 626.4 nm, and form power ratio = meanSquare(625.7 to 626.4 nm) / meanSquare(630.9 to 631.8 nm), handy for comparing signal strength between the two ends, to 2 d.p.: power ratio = 0.82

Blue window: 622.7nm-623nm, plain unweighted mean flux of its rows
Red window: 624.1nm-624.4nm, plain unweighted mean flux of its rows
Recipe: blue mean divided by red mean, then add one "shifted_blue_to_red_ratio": 2.11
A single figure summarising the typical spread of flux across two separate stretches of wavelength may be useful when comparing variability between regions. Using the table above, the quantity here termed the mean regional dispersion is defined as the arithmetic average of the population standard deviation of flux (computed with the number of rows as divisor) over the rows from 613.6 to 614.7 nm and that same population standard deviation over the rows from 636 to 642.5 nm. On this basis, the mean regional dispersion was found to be 0.68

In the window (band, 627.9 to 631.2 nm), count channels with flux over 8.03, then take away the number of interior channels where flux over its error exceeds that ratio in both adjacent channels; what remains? 11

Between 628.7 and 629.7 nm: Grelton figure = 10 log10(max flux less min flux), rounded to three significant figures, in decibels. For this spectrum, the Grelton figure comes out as 3.28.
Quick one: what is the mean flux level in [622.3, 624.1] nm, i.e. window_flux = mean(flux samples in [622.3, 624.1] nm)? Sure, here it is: 8.9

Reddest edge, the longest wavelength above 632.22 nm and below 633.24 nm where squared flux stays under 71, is 633.166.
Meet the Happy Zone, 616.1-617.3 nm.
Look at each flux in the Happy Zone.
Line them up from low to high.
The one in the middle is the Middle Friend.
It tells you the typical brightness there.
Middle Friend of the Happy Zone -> 8.3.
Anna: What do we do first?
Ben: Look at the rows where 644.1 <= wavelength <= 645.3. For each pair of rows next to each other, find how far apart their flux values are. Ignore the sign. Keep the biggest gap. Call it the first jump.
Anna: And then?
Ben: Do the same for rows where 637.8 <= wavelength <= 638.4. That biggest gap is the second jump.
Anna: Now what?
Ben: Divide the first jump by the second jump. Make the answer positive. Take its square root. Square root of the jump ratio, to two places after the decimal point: 0.99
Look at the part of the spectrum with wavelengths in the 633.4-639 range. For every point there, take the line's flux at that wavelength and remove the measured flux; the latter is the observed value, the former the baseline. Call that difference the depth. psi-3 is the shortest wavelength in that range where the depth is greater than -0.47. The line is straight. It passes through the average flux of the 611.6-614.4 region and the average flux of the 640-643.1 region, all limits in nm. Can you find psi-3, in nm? 633.458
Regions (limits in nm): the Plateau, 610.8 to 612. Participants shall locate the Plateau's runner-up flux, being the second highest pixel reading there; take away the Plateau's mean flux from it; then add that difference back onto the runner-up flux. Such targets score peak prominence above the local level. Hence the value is 8.2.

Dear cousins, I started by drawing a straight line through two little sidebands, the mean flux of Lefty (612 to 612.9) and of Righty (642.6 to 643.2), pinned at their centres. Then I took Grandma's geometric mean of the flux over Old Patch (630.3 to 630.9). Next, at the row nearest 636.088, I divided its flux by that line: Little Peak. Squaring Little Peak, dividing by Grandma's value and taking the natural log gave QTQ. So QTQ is -2.01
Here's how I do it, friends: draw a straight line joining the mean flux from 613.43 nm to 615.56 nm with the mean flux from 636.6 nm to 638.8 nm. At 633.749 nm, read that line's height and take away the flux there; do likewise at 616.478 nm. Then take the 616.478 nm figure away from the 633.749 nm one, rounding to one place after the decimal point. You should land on 0.8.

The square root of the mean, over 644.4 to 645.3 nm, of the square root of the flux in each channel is 1.69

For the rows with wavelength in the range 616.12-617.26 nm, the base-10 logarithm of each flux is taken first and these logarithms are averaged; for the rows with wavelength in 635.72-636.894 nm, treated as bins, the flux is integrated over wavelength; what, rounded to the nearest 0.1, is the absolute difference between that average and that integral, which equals 9.5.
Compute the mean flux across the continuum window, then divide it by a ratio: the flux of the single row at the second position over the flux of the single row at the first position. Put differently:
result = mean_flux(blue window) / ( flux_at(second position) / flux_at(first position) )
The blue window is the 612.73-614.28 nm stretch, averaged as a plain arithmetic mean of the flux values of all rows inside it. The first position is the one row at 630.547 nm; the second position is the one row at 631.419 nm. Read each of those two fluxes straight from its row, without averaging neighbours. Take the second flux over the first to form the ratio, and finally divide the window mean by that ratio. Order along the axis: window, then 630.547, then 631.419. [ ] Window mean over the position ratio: 8.7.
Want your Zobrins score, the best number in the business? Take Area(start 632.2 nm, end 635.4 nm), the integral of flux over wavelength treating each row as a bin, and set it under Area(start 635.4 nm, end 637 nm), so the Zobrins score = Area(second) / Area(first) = 0.52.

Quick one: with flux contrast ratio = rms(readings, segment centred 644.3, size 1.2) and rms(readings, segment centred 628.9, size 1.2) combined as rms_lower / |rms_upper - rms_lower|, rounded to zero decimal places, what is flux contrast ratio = 14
